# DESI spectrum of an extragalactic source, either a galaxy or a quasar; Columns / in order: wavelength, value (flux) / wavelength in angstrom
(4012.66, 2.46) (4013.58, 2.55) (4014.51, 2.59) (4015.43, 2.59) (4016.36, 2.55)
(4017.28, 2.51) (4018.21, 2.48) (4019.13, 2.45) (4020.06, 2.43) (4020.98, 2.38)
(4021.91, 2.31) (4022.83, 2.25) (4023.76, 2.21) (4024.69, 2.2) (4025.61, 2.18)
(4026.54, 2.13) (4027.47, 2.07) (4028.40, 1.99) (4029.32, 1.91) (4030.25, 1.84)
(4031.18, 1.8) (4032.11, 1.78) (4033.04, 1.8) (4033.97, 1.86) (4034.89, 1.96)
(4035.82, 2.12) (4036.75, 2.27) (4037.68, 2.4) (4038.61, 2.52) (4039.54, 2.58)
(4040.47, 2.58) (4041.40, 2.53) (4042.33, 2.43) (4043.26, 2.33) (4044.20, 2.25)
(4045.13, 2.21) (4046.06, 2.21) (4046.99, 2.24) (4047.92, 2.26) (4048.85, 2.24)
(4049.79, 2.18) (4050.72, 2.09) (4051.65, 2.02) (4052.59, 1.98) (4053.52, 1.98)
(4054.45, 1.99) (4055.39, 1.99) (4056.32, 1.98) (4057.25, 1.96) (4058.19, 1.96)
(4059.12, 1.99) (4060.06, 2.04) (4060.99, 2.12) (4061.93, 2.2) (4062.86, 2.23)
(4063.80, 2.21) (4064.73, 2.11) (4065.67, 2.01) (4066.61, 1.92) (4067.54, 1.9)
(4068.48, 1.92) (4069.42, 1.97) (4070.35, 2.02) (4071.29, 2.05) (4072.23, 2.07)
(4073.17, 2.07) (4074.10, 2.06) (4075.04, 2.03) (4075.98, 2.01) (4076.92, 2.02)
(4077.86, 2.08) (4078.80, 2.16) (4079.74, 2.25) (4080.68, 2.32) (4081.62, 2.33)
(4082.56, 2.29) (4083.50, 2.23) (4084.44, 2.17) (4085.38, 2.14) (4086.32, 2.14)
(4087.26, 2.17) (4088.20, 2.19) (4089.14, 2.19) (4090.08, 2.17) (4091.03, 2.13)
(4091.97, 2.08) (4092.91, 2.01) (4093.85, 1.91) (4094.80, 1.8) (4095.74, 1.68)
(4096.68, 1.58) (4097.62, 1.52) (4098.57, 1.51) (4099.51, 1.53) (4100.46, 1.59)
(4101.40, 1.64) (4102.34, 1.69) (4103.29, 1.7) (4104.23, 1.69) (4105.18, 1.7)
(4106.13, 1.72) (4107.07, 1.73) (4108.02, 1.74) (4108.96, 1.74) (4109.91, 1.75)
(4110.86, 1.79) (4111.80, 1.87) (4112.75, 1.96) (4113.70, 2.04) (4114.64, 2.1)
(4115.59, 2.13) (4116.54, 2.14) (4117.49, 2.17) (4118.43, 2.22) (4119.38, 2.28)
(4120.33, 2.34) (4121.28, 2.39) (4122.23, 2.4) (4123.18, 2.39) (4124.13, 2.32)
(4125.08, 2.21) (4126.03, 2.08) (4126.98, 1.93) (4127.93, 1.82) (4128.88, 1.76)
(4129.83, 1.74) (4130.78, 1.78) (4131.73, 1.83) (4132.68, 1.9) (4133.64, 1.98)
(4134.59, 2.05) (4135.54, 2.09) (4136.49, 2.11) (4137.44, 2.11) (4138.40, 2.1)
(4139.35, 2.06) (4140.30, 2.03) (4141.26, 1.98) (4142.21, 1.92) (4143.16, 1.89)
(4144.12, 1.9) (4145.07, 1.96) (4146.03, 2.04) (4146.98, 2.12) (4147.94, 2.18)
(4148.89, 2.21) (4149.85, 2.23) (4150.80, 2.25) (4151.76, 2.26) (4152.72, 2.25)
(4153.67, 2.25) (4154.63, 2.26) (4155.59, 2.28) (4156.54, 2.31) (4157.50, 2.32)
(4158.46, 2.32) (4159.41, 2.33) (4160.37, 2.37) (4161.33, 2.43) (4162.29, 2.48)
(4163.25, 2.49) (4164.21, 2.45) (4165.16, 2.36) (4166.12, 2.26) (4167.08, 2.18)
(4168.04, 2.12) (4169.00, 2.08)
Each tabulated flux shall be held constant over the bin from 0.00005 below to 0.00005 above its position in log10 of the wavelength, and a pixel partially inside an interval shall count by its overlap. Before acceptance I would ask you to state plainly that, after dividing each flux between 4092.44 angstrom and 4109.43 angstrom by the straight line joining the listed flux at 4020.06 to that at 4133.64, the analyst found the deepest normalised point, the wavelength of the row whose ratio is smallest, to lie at 4098.57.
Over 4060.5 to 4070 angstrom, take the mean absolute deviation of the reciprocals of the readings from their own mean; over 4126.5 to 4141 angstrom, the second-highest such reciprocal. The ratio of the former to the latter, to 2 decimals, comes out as 0.05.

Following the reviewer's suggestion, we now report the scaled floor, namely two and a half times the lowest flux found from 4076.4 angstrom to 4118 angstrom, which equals 3.8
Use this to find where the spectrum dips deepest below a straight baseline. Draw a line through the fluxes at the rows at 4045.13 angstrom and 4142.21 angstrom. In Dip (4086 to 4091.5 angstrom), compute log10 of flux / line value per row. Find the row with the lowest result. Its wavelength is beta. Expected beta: 4086.32 angstrom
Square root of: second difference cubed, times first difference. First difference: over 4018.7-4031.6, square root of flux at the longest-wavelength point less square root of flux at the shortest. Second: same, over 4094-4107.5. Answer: 0.0020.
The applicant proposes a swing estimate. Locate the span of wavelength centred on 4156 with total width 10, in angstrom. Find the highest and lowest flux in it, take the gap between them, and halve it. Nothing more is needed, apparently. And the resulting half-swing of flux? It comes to 0.06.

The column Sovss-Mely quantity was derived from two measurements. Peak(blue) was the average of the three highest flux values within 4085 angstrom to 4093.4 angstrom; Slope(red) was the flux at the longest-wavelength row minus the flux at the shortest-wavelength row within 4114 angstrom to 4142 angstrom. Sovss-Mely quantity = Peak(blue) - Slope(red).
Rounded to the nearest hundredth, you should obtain 2.30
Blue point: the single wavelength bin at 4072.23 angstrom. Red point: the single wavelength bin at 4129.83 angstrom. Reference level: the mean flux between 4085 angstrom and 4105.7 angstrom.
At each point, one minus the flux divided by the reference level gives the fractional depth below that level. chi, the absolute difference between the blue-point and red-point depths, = 0.18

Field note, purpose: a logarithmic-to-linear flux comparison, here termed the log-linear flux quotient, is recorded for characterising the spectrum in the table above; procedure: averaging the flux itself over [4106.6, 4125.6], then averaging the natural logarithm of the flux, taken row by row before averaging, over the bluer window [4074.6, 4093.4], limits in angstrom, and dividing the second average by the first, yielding 0.368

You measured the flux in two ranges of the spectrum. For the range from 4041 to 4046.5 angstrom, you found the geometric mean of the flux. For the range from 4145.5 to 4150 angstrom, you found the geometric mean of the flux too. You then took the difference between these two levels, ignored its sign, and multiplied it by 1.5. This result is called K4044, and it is 0.3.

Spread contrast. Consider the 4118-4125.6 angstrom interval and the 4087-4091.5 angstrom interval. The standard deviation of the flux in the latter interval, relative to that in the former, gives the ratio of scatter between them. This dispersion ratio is 0.3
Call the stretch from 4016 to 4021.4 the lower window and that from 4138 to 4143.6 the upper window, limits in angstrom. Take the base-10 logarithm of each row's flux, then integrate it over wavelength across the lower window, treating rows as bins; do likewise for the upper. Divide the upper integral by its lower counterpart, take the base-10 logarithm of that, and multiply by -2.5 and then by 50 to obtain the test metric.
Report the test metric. 13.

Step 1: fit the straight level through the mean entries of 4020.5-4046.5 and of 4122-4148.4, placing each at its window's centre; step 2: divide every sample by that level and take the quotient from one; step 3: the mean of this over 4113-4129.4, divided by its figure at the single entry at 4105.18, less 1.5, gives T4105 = -1.8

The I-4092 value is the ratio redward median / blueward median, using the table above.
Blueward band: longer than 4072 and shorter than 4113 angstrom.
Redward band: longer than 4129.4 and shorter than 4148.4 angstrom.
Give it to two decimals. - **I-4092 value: 1.00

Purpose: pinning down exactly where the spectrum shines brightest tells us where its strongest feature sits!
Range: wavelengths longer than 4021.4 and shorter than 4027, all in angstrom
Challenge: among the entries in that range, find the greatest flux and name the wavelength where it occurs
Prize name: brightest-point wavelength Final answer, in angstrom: 4021.91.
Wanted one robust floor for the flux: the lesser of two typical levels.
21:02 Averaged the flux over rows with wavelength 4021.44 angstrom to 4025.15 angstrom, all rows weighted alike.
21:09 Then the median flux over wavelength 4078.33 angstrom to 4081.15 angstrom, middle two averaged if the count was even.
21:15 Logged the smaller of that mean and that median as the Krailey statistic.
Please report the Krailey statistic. 2.2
